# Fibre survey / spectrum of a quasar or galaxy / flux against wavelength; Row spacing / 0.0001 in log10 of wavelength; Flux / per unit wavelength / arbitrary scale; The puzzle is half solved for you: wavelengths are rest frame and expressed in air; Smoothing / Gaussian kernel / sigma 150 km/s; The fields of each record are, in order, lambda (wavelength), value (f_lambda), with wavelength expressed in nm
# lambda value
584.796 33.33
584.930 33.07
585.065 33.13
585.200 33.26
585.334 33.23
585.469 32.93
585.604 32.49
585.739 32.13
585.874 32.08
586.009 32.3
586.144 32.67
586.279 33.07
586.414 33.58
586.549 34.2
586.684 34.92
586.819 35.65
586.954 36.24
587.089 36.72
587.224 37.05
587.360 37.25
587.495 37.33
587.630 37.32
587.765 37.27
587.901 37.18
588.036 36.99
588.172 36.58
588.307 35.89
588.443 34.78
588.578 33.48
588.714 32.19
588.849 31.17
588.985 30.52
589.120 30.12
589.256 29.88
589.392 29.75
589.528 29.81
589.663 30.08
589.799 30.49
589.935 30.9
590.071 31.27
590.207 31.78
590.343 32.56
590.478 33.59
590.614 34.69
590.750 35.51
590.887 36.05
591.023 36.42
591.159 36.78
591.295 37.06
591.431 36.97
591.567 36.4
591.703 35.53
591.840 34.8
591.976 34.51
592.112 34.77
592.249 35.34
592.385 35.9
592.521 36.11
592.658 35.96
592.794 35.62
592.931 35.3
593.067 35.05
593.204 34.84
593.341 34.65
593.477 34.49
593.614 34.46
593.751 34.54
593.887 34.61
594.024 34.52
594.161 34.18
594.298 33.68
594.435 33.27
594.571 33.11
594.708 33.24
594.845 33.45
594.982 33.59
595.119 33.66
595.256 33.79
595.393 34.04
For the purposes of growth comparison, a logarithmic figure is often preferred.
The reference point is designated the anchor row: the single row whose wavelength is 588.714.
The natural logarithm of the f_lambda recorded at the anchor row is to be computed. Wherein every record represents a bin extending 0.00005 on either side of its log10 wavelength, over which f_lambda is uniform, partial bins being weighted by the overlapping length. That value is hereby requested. 3.47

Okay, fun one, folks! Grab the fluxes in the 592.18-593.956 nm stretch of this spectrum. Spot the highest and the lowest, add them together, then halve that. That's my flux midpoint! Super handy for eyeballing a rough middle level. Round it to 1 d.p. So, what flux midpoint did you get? 35.3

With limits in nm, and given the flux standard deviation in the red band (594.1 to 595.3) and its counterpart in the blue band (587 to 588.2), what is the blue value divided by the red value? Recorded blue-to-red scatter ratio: 0.8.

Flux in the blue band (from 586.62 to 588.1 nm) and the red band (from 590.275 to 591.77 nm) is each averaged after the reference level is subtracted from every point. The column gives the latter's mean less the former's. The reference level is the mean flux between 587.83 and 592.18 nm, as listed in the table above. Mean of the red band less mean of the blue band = -1.1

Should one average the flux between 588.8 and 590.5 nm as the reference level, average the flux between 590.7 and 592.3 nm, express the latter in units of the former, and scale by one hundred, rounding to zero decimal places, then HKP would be 116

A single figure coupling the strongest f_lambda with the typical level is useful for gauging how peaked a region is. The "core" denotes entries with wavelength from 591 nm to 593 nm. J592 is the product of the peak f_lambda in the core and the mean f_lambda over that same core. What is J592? 1328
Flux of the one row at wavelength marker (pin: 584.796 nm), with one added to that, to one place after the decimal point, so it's 34.3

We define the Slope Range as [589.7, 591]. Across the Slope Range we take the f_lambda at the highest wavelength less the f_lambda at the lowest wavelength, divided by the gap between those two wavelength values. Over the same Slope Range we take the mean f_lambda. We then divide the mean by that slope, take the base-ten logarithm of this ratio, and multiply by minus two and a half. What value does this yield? -2.0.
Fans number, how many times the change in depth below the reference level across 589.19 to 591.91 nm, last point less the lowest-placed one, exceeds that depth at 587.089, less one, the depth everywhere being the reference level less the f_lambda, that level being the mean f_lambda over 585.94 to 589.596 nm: 1.0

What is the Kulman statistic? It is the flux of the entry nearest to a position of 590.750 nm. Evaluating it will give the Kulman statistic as 35.51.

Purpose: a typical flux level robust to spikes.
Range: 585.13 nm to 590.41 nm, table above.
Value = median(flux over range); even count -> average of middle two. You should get 33.1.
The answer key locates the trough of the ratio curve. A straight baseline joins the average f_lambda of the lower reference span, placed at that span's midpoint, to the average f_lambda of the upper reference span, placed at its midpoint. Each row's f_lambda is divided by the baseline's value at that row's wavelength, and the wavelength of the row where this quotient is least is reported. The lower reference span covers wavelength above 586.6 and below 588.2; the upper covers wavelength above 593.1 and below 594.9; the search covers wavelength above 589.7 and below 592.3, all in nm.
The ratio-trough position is 589.799 nm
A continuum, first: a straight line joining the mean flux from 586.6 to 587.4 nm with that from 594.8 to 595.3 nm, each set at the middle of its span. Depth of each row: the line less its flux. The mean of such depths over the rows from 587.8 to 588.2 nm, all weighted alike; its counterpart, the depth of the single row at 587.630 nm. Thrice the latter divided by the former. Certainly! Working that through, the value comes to 4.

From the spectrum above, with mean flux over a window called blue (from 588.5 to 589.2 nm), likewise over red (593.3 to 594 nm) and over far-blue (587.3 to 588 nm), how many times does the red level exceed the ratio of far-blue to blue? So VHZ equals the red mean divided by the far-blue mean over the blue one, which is 29.2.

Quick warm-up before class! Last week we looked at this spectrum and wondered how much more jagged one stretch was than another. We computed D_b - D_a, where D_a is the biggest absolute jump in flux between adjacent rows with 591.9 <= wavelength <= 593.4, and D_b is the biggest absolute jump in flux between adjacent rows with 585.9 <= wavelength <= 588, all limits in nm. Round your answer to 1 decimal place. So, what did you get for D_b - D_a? 0.2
